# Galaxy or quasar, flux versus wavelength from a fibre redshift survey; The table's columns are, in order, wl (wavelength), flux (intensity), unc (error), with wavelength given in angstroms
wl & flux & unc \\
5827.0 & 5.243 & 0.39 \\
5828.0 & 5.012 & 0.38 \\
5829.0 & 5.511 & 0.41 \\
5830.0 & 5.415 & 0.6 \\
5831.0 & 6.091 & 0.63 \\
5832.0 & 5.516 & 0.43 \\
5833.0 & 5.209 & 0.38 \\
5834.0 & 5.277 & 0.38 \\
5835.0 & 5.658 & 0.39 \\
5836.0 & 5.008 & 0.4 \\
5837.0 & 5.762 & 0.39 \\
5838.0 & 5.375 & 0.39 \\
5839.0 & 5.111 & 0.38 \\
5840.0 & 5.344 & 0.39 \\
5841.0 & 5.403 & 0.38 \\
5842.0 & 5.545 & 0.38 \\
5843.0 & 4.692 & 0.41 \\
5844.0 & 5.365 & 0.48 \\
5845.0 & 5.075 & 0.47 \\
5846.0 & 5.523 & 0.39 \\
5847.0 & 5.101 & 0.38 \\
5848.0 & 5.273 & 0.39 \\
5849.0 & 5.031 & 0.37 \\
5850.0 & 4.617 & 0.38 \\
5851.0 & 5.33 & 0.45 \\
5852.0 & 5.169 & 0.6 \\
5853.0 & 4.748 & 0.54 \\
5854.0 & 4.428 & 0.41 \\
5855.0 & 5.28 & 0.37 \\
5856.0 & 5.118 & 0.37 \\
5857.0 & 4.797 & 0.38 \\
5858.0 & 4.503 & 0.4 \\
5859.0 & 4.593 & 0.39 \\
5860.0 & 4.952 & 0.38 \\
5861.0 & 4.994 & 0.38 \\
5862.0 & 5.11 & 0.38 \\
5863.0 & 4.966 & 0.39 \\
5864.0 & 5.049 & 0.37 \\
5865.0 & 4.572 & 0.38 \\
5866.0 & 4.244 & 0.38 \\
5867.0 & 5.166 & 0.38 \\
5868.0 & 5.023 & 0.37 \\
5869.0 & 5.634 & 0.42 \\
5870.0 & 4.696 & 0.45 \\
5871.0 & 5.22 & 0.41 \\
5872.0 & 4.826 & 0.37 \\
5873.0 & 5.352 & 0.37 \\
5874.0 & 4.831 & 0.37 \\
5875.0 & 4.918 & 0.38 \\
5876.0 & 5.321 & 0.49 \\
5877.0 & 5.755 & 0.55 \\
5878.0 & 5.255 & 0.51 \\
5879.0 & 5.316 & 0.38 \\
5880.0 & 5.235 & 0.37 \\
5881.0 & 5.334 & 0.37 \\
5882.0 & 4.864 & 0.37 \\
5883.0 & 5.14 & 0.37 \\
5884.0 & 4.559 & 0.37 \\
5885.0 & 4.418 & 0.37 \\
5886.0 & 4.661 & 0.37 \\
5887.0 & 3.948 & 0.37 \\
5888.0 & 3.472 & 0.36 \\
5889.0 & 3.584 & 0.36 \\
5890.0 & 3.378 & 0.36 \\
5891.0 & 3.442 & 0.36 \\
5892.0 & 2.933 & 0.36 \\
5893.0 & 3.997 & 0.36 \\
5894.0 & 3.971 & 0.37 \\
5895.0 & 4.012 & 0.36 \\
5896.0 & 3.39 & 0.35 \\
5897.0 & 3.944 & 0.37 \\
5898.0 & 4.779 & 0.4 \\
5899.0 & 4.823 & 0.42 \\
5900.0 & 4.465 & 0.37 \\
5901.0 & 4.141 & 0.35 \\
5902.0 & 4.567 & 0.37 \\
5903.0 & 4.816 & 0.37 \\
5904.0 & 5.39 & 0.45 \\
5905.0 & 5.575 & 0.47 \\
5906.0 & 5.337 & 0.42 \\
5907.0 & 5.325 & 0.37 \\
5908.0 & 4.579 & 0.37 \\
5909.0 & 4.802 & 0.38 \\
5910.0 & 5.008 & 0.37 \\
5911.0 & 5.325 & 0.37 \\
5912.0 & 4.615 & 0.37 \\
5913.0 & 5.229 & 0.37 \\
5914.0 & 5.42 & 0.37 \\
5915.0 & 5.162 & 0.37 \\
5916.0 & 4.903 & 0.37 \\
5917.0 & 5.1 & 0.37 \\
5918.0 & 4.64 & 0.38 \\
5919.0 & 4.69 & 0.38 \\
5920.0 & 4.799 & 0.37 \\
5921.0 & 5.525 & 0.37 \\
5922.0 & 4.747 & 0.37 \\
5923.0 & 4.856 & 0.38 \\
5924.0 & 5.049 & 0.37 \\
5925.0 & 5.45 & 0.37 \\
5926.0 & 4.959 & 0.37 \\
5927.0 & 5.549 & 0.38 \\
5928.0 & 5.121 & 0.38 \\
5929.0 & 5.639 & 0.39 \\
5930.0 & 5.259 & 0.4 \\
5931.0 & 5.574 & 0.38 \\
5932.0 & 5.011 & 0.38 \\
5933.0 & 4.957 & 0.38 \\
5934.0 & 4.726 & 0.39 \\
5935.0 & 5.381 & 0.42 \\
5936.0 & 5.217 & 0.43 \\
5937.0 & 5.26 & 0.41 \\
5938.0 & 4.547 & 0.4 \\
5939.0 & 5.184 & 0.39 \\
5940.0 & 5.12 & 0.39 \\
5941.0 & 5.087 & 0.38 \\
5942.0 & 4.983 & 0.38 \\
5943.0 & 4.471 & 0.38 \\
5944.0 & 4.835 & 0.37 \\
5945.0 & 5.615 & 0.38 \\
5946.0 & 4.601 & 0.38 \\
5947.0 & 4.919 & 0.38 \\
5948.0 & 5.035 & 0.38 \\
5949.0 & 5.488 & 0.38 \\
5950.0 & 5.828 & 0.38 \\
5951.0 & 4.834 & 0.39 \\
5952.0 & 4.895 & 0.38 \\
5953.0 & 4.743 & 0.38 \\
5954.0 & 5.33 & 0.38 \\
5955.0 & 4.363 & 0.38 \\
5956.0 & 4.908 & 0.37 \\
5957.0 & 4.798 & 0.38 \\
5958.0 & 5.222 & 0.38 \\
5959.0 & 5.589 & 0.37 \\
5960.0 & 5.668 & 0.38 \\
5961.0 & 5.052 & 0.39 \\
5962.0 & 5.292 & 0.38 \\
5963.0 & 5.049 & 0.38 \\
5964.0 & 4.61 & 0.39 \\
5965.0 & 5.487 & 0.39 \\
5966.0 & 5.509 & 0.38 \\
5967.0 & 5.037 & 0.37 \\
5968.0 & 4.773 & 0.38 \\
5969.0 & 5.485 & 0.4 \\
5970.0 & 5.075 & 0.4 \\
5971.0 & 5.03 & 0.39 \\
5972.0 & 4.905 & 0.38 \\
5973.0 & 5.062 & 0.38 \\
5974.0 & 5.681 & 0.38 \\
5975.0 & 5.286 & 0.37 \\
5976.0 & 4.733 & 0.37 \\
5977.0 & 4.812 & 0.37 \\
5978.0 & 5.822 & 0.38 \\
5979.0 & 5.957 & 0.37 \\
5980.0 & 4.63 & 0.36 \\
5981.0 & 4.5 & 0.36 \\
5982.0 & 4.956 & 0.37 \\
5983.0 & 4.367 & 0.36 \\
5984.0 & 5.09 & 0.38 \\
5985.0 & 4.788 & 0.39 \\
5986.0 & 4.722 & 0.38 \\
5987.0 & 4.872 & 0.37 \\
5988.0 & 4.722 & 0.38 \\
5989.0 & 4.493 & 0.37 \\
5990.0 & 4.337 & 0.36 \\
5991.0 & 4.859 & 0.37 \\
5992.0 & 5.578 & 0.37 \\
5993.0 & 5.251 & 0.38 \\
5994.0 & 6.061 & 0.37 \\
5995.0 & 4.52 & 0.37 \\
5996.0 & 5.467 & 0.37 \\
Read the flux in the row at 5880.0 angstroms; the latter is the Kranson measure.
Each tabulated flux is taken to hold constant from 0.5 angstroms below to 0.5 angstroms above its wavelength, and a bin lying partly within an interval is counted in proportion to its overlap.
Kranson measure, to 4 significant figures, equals 5.235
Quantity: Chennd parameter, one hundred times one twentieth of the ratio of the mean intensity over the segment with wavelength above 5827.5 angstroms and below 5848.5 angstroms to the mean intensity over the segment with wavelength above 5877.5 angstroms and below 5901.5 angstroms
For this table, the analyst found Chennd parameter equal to 6.2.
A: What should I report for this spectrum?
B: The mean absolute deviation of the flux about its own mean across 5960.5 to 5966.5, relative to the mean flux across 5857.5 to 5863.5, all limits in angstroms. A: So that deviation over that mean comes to 0.054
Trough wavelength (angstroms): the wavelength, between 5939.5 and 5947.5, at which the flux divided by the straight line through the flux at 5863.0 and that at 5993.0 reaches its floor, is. 5943.0 angstroms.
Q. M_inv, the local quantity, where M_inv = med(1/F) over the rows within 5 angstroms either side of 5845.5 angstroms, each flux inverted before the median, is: 0.193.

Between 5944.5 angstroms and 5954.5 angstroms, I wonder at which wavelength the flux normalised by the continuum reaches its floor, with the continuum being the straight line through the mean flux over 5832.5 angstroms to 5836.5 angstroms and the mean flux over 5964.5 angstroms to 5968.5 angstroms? 5946.0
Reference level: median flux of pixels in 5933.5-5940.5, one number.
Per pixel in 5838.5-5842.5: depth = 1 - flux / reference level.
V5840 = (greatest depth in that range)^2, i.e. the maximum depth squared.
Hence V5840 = 0.000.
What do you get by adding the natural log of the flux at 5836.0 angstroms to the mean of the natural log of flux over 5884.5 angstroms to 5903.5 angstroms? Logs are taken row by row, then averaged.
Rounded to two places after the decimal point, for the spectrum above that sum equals 3.00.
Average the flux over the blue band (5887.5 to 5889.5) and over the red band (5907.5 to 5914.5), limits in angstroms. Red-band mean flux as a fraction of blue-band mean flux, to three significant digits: 1.42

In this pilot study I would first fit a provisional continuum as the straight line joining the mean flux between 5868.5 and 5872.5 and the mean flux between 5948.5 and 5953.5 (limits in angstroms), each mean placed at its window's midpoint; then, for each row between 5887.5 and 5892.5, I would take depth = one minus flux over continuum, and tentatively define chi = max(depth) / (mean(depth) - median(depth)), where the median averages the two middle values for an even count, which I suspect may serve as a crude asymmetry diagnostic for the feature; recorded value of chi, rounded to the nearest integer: 27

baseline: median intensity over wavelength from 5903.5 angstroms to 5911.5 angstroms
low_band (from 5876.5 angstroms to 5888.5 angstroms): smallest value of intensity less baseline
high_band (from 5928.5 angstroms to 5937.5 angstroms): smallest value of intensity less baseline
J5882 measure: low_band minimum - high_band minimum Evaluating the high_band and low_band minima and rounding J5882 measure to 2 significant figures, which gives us -1.3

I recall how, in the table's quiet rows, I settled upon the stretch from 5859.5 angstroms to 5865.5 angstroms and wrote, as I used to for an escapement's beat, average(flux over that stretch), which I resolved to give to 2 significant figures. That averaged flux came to 4.9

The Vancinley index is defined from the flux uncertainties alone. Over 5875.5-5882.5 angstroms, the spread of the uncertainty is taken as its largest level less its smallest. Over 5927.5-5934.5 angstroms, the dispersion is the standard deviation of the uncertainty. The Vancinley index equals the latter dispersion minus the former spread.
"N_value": -0.17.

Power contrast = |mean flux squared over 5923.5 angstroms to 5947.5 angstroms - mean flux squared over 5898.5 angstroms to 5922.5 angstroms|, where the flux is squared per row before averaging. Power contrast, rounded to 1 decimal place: 1.4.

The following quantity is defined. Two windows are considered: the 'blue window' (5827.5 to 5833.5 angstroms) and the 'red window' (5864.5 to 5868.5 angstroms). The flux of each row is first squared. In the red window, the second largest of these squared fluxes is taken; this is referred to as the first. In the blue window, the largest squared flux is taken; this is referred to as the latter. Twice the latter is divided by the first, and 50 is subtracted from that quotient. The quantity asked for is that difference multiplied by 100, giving -4706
